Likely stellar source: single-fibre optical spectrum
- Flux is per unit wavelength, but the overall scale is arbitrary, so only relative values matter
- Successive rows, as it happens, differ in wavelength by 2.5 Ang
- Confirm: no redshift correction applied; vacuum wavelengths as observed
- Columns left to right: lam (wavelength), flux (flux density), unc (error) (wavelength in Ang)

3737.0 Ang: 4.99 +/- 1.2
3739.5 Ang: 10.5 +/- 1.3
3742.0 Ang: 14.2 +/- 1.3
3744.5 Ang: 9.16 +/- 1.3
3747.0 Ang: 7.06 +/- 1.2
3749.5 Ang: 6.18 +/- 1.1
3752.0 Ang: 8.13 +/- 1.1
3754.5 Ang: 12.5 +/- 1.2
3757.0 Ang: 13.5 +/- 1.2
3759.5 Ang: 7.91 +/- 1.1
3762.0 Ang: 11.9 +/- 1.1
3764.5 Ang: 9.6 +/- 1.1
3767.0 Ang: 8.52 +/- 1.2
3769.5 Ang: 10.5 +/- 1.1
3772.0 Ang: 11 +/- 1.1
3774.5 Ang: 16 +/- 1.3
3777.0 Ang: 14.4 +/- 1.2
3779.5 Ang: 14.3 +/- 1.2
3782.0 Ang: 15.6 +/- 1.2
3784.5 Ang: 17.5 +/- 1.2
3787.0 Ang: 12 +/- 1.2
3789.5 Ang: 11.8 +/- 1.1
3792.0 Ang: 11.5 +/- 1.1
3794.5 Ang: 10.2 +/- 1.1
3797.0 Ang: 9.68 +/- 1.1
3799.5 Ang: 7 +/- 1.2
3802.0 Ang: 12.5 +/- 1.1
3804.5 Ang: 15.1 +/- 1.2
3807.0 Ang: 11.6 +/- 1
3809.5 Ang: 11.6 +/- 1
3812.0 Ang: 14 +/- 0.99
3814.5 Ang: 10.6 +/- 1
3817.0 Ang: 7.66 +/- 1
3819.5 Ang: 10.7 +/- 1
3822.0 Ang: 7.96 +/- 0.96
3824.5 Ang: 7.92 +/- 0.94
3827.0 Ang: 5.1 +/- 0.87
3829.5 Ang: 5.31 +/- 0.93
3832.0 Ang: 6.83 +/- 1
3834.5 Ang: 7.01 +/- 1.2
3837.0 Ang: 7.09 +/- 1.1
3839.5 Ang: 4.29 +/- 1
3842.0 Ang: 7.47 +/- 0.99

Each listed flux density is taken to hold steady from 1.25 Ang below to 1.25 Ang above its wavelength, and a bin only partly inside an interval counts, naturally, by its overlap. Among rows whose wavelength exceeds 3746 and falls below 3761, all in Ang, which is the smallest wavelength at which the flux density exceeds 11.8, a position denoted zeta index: 3754.5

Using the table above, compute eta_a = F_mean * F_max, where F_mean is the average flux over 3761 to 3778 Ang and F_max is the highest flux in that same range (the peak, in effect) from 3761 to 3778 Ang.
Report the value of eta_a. 187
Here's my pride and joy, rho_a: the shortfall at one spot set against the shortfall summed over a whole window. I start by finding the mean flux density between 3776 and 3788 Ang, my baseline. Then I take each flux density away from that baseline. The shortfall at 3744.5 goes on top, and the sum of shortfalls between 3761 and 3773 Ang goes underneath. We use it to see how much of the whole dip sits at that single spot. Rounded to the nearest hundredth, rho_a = 0.25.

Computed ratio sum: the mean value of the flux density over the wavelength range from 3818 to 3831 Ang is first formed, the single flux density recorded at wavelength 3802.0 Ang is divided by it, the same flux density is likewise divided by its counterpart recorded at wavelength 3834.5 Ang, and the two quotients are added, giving 3.5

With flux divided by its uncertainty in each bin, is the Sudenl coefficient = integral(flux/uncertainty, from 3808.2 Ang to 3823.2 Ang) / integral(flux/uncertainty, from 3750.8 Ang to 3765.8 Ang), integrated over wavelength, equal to 1.1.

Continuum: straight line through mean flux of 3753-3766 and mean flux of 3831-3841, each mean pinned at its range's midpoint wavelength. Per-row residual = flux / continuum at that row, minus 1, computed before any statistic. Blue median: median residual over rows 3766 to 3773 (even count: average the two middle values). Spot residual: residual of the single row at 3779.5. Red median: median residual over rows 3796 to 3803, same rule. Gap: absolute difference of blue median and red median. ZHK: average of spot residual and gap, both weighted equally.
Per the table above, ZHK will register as 0.28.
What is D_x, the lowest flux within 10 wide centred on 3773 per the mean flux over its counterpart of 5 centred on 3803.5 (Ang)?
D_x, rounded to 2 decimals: 0.76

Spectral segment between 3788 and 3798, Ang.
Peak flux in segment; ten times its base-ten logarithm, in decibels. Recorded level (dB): 10.7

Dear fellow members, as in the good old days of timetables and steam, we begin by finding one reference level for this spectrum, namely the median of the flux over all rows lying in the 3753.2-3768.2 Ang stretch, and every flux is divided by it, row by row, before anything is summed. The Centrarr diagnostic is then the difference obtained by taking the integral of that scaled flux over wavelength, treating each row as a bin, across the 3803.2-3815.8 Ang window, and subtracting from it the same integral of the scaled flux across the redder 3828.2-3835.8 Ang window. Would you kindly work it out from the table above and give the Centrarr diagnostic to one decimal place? 10.2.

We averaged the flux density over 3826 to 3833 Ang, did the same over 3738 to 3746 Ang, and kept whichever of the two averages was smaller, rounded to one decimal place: 5.7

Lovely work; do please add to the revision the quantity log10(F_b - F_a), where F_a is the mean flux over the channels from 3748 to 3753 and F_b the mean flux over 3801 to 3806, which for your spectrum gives 0.8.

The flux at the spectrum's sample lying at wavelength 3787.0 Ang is 12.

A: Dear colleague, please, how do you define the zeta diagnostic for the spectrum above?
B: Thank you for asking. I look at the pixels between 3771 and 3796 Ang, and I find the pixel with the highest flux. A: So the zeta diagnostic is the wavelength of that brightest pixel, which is 3784.5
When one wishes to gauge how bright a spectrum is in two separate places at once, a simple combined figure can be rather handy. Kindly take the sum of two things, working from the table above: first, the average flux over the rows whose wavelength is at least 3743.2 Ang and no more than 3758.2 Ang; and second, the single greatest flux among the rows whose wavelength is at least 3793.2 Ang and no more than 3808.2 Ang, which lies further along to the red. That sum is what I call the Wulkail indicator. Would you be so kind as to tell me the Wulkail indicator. 25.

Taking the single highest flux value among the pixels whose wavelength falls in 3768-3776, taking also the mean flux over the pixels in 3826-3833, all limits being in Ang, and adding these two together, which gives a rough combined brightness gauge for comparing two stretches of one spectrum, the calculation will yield 21.7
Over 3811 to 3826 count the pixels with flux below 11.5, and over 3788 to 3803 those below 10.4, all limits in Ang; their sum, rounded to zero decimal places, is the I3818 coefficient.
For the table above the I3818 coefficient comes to 8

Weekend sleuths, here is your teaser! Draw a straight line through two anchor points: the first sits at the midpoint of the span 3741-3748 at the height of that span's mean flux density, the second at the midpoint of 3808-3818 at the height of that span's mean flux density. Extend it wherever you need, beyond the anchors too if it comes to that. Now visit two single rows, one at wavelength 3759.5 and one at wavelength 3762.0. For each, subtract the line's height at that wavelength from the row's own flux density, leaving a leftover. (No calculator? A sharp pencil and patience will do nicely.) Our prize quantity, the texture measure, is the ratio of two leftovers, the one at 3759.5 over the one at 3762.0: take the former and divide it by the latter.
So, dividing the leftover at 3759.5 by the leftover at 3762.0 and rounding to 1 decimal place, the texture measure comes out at -1.6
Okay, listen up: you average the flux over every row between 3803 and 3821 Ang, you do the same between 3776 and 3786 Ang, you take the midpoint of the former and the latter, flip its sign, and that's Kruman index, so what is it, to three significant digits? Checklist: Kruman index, -13.5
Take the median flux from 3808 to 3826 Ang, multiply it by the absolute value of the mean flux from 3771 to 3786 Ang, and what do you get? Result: 157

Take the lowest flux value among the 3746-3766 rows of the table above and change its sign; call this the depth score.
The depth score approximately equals -6.2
